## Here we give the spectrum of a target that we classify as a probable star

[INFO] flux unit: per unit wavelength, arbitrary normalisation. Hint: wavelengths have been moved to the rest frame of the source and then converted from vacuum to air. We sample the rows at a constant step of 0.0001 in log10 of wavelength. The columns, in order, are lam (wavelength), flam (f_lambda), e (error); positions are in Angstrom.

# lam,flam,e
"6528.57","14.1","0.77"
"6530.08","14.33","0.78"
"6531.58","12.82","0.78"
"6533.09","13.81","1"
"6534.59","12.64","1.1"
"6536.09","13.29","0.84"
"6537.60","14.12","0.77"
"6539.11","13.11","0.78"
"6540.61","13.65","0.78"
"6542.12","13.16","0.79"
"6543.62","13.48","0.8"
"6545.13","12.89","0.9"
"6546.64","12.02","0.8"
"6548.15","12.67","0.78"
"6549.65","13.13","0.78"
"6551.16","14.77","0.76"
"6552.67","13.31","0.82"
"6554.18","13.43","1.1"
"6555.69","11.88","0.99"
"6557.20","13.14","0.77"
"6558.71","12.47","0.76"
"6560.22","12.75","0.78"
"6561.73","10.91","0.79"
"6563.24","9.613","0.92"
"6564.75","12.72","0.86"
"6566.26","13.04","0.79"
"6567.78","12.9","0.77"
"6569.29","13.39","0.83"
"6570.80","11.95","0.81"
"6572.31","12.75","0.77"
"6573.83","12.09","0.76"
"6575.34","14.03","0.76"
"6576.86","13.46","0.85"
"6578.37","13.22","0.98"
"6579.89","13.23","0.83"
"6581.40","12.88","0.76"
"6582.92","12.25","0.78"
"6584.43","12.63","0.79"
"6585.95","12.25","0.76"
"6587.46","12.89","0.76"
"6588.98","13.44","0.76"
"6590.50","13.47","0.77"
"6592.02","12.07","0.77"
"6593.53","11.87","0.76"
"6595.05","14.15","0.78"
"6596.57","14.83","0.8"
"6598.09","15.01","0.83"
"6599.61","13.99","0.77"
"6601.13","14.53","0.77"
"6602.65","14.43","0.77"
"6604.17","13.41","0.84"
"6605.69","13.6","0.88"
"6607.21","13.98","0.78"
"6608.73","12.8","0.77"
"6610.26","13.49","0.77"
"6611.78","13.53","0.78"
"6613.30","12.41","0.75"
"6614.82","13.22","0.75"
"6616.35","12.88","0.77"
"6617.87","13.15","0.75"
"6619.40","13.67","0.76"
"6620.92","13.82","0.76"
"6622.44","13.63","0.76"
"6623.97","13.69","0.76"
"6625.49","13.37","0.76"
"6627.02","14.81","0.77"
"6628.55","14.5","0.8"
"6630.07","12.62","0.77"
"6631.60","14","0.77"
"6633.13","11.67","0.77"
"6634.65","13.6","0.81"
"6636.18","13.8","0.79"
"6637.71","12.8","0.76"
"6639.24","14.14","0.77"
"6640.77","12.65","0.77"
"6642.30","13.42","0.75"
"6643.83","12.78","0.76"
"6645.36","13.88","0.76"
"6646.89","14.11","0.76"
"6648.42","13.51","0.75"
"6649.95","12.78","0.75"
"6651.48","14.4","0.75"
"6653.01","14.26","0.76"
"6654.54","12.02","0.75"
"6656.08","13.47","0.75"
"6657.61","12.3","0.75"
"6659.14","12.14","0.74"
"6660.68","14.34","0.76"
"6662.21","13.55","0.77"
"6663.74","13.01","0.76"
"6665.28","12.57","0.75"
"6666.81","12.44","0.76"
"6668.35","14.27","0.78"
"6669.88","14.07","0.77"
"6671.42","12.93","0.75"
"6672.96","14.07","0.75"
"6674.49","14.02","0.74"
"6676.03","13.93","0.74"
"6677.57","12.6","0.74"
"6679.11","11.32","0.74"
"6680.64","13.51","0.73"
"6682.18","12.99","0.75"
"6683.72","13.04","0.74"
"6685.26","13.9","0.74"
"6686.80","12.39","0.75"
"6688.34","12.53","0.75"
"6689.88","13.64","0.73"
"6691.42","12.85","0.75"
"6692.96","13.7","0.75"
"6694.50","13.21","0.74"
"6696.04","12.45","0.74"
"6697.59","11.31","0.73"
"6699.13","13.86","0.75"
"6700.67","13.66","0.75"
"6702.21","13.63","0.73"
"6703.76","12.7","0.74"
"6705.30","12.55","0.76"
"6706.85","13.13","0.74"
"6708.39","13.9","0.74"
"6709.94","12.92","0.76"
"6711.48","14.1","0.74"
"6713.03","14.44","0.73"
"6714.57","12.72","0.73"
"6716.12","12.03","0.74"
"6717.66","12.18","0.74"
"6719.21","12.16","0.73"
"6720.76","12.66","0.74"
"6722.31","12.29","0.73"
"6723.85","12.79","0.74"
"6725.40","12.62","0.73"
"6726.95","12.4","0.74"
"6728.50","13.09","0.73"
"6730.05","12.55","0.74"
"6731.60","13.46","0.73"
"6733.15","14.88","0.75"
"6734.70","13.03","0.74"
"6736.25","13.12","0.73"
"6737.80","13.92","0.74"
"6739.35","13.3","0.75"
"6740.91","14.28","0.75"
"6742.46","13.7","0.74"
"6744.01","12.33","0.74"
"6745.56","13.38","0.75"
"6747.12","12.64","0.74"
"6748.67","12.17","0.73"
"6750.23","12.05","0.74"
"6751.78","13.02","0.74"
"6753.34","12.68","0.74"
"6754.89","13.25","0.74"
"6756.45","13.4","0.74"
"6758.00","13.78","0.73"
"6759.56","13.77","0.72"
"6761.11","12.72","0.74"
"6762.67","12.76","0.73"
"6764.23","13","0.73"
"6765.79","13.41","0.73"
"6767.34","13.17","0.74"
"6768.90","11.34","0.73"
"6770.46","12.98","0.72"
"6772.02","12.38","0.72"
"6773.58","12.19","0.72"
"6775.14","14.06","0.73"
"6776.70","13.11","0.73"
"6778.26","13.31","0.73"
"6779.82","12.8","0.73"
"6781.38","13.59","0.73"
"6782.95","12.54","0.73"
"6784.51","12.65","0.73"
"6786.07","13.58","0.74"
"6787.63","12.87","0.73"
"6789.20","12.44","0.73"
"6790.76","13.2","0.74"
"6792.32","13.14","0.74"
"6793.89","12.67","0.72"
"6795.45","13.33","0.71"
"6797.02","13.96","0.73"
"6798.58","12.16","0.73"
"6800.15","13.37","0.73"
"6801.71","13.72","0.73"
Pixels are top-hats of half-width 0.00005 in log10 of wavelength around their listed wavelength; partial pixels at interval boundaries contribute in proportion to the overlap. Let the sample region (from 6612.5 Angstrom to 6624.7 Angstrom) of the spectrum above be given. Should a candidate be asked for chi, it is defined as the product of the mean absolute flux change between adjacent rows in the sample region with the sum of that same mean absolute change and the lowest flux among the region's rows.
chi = 4.3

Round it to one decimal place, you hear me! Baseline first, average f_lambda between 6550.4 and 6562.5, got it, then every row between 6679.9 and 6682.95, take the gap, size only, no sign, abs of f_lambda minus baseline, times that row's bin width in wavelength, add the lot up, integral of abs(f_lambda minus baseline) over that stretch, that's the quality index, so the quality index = 1.3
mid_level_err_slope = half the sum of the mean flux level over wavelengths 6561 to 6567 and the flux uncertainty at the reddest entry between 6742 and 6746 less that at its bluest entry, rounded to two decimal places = 5.79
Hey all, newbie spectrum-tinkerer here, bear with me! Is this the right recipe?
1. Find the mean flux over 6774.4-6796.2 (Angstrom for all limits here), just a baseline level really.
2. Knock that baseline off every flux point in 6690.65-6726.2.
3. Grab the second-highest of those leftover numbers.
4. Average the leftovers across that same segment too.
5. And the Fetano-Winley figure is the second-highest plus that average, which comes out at 0.9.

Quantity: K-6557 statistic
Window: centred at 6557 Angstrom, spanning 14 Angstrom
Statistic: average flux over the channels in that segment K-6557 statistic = 12.5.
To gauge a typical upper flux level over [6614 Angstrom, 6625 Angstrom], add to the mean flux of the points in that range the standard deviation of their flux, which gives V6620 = 13.8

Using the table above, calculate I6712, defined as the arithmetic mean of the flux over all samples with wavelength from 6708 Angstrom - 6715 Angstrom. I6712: 13.6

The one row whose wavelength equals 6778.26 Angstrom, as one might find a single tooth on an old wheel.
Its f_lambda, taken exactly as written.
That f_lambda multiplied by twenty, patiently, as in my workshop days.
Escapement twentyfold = 266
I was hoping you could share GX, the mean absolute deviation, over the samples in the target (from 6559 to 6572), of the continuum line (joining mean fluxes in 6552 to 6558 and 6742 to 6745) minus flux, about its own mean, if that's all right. 1.0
